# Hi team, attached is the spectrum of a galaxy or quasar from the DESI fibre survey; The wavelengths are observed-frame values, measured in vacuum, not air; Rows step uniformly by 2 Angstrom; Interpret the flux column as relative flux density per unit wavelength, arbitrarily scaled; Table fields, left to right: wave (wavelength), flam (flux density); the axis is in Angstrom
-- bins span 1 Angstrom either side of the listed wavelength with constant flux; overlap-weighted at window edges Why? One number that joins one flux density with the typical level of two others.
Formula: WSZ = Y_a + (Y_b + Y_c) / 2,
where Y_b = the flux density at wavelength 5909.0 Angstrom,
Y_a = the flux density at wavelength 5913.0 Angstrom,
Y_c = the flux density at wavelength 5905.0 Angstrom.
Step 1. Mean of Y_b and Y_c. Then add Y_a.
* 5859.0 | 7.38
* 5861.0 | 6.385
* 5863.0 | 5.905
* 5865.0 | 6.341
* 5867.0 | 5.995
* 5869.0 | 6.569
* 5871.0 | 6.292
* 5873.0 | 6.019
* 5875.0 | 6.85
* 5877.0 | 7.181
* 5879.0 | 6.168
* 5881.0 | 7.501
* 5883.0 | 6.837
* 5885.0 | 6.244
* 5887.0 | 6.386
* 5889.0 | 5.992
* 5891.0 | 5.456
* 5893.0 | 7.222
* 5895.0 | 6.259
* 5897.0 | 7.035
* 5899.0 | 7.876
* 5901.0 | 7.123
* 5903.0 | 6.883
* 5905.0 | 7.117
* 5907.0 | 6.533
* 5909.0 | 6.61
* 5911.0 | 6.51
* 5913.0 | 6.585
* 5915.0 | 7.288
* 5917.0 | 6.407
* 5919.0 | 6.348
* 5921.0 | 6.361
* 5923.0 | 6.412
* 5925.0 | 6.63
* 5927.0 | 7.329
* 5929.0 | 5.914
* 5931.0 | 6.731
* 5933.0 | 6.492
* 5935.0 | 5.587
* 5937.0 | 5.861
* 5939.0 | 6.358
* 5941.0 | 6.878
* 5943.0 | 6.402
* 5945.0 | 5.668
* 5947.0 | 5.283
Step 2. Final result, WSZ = 13.4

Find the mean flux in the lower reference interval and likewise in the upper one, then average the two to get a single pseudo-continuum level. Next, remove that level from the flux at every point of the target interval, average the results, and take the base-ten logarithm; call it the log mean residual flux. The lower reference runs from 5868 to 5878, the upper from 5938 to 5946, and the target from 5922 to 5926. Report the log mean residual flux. -1.2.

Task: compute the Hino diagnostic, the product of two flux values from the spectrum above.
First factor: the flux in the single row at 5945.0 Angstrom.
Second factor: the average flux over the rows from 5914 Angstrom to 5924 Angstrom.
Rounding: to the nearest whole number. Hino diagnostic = 37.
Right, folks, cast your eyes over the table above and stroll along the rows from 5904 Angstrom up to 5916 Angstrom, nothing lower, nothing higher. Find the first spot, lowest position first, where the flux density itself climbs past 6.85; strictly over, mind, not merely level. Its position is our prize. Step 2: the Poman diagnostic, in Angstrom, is 5905.0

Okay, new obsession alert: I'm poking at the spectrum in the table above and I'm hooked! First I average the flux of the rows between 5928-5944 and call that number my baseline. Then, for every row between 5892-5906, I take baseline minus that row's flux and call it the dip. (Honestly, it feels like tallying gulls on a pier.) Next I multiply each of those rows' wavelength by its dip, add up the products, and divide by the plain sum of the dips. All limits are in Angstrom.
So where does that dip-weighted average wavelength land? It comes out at 5899.4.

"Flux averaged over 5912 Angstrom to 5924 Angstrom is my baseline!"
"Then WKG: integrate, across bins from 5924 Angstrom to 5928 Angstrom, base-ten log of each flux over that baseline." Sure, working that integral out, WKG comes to 0.10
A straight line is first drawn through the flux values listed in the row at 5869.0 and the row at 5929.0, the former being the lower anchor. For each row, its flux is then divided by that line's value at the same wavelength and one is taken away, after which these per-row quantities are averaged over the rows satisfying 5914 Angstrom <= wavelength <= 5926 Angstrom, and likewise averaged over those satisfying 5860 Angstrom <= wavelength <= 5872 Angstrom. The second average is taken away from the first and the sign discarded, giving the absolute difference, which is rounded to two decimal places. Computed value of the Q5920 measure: 0.15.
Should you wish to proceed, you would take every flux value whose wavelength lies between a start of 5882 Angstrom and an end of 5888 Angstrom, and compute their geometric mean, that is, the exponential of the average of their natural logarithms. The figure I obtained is 6.5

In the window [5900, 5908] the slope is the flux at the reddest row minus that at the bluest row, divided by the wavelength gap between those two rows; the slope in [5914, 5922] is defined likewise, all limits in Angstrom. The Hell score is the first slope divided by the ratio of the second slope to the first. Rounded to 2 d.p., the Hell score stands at -0.06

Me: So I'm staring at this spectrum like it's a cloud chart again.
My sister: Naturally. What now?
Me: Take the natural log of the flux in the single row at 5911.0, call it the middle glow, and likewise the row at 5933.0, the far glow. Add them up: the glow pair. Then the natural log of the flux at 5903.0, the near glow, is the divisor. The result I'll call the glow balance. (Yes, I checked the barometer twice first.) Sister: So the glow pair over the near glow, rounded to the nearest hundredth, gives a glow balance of 1.94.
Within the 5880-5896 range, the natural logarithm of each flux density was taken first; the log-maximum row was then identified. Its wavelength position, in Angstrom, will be 5881.0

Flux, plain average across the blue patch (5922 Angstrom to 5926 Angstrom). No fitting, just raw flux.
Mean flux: 6.52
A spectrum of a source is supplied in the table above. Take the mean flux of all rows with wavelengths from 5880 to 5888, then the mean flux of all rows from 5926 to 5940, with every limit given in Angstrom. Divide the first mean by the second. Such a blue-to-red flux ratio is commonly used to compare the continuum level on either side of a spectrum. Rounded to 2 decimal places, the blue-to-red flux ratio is 1.07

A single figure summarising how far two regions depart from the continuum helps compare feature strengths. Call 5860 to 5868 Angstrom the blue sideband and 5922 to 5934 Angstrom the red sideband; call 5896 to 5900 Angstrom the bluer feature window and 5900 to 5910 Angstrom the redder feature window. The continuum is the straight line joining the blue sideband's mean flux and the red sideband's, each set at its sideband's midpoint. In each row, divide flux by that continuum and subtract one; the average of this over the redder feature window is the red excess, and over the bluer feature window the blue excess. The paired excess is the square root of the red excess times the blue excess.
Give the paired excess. 0.105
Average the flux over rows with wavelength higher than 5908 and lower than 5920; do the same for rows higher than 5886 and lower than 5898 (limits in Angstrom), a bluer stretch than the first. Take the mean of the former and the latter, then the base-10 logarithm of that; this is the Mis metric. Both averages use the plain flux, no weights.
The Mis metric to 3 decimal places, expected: 0.813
